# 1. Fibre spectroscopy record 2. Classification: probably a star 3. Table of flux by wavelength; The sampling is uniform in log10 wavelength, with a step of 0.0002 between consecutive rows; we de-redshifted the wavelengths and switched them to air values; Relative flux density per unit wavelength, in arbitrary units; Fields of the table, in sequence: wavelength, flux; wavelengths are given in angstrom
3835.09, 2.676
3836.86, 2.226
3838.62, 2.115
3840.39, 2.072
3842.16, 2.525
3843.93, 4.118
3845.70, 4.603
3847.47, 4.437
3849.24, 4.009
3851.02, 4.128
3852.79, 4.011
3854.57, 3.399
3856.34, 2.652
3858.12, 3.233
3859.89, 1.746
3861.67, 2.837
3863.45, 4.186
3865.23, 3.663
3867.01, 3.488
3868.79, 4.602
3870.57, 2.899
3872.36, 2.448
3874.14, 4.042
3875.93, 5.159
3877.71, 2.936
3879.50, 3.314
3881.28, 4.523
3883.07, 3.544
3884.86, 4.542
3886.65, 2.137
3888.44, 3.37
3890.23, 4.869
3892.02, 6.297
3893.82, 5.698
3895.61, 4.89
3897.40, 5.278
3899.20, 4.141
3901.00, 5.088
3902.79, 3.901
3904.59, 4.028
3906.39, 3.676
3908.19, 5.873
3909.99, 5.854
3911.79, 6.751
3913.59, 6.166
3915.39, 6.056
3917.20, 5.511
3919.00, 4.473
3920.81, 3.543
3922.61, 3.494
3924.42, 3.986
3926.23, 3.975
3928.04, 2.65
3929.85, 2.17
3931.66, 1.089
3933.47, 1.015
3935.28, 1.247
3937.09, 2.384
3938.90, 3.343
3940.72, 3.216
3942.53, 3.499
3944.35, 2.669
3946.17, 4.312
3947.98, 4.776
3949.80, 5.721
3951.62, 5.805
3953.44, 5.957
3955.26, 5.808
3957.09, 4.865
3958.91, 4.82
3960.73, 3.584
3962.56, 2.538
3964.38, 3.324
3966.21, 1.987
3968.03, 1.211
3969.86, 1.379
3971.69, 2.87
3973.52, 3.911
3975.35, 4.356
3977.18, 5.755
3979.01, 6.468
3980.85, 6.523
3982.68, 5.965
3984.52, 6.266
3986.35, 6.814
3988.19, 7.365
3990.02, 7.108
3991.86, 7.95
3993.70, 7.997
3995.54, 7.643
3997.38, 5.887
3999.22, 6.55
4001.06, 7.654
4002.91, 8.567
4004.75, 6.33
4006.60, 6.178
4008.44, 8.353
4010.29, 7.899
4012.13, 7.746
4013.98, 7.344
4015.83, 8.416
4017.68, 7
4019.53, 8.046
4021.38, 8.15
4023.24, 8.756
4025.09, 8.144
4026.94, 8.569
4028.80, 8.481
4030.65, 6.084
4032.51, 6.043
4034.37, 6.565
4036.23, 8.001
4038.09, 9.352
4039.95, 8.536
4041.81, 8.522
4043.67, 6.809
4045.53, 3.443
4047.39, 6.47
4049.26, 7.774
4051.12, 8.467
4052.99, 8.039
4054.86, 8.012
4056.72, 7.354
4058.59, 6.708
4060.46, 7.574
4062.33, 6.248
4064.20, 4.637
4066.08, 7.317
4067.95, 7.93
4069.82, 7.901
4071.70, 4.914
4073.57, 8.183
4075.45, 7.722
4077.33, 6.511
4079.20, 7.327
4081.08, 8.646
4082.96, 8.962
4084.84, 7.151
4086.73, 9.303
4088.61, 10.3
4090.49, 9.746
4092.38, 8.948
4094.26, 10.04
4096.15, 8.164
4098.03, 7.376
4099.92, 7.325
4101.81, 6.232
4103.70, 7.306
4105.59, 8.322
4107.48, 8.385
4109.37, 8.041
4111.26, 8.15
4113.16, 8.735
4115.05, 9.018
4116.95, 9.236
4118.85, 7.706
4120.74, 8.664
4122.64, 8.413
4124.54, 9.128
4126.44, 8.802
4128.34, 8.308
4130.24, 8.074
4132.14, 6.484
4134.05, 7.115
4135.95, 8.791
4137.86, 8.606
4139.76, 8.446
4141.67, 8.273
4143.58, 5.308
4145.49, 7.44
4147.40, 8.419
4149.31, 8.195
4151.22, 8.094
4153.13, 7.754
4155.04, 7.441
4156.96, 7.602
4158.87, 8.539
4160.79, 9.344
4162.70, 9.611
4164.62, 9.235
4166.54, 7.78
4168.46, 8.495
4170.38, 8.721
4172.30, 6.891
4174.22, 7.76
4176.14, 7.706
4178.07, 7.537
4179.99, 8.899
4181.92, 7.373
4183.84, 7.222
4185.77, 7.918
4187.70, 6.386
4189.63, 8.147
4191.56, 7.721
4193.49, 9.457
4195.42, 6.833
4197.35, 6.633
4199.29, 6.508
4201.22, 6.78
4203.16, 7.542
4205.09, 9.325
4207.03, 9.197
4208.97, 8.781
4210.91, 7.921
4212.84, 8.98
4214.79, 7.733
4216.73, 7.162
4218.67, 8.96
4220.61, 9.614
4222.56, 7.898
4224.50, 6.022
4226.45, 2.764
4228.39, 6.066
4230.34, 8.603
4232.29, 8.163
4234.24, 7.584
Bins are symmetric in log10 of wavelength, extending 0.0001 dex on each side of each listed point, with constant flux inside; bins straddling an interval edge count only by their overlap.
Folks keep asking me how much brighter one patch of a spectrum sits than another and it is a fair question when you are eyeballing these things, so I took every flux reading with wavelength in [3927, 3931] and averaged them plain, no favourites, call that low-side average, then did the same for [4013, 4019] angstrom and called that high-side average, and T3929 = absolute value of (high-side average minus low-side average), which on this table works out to 5.2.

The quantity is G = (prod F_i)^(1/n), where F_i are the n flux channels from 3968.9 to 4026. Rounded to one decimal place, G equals 6.4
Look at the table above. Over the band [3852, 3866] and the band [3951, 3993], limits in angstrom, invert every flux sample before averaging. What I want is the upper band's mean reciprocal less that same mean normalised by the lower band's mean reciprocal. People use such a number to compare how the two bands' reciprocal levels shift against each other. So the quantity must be -0.53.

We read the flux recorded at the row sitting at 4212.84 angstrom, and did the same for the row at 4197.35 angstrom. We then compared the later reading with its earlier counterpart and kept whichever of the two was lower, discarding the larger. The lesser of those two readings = 6.6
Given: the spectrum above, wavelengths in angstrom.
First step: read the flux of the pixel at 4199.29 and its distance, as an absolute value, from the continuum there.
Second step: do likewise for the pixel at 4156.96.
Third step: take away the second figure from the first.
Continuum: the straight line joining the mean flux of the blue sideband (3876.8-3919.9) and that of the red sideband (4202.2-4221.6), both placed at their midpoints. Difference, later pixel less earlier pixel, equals 1.6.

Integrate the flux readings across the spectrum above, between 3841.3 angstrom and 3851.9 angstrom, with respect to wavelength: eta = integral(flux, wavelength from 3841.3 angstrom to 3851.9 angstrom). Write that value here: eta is 42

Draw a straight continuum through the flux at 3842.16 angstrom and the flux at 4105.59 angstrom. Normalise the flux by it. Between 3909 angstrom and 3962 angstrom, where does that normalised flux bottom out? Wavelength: 3933.47 angstrom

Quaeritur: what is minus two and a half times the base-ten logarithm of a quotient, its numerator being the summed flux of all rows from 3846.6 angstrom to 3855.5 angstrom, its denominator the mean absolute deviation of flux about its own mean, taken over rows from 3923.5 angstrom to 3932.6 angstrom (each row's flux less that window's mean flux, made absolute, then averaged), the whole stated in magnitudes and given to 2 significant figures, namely -3.3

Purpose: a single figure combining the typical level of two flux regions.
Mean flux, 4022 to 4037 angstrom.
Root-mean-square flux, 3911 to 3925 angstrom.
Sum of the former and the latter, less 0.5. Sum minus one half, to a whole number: 12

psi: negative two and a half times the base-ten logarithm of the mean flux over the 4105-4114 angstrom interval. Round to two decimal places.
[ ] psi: -2.30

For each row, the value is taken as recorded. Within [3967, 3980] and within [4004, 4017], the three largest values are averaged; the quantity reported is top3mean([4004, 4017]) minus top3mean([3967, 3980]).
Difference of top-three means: 2.7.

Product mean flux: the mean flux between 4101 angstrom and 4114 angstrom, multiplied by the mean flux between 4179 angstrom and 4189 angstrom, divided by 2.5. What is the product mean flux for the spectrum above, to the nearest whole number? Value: 24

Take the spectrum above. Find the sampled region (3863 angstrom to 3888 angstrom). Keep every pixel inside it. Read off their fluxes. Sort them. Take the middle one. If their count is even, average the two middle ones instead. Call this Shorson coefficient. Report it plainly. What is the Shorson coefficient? 3.6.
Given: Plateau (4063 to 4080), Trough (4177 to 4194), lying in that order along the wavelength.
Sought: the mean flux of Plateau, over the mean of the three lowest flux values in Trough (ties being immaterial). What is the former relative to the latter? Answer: 0.99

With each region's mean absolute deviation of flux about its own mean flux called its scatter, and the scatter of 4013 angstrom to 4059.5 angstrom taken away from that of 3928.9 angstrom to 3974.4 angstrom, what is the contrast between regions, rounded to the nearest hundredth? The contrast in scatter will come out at 0.36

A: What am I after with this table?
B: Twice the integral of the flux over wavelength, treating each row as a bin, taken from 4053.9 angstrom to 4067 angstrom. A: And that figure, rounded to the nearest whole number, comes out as 179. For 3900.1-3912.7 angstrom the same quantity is 127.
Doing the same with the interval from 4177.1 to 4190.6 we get 206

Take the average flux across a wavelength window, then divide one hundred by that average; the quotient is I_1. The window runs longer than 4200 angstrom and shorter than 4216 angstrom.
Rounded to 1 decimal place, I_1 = 12.1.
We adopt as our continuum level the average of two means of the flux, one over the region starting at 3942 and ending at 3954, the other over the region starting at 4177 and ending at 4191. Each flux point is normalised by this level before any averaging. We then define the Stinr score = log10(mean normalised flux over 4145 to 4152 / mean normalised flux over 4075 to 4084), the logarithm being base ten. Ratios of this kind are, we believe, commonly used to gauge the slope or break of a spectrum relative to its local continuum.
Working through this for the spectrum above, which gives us 0.01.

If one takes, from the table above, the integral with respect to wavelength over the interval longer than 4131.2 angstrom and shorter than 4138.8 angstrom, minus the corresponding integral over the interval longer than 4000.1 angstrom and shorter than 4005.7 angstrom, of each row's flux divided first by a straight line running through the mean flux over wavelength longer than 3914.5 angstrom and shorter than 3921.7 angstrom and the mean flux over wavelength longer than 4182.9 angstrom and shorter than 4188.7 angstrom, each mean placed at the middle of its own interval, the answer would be 1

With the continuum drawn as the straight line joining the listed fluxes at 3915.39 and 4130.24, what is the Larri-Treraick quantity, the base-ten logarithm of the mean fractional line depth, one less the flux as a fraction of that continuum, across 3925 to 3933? -0.22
